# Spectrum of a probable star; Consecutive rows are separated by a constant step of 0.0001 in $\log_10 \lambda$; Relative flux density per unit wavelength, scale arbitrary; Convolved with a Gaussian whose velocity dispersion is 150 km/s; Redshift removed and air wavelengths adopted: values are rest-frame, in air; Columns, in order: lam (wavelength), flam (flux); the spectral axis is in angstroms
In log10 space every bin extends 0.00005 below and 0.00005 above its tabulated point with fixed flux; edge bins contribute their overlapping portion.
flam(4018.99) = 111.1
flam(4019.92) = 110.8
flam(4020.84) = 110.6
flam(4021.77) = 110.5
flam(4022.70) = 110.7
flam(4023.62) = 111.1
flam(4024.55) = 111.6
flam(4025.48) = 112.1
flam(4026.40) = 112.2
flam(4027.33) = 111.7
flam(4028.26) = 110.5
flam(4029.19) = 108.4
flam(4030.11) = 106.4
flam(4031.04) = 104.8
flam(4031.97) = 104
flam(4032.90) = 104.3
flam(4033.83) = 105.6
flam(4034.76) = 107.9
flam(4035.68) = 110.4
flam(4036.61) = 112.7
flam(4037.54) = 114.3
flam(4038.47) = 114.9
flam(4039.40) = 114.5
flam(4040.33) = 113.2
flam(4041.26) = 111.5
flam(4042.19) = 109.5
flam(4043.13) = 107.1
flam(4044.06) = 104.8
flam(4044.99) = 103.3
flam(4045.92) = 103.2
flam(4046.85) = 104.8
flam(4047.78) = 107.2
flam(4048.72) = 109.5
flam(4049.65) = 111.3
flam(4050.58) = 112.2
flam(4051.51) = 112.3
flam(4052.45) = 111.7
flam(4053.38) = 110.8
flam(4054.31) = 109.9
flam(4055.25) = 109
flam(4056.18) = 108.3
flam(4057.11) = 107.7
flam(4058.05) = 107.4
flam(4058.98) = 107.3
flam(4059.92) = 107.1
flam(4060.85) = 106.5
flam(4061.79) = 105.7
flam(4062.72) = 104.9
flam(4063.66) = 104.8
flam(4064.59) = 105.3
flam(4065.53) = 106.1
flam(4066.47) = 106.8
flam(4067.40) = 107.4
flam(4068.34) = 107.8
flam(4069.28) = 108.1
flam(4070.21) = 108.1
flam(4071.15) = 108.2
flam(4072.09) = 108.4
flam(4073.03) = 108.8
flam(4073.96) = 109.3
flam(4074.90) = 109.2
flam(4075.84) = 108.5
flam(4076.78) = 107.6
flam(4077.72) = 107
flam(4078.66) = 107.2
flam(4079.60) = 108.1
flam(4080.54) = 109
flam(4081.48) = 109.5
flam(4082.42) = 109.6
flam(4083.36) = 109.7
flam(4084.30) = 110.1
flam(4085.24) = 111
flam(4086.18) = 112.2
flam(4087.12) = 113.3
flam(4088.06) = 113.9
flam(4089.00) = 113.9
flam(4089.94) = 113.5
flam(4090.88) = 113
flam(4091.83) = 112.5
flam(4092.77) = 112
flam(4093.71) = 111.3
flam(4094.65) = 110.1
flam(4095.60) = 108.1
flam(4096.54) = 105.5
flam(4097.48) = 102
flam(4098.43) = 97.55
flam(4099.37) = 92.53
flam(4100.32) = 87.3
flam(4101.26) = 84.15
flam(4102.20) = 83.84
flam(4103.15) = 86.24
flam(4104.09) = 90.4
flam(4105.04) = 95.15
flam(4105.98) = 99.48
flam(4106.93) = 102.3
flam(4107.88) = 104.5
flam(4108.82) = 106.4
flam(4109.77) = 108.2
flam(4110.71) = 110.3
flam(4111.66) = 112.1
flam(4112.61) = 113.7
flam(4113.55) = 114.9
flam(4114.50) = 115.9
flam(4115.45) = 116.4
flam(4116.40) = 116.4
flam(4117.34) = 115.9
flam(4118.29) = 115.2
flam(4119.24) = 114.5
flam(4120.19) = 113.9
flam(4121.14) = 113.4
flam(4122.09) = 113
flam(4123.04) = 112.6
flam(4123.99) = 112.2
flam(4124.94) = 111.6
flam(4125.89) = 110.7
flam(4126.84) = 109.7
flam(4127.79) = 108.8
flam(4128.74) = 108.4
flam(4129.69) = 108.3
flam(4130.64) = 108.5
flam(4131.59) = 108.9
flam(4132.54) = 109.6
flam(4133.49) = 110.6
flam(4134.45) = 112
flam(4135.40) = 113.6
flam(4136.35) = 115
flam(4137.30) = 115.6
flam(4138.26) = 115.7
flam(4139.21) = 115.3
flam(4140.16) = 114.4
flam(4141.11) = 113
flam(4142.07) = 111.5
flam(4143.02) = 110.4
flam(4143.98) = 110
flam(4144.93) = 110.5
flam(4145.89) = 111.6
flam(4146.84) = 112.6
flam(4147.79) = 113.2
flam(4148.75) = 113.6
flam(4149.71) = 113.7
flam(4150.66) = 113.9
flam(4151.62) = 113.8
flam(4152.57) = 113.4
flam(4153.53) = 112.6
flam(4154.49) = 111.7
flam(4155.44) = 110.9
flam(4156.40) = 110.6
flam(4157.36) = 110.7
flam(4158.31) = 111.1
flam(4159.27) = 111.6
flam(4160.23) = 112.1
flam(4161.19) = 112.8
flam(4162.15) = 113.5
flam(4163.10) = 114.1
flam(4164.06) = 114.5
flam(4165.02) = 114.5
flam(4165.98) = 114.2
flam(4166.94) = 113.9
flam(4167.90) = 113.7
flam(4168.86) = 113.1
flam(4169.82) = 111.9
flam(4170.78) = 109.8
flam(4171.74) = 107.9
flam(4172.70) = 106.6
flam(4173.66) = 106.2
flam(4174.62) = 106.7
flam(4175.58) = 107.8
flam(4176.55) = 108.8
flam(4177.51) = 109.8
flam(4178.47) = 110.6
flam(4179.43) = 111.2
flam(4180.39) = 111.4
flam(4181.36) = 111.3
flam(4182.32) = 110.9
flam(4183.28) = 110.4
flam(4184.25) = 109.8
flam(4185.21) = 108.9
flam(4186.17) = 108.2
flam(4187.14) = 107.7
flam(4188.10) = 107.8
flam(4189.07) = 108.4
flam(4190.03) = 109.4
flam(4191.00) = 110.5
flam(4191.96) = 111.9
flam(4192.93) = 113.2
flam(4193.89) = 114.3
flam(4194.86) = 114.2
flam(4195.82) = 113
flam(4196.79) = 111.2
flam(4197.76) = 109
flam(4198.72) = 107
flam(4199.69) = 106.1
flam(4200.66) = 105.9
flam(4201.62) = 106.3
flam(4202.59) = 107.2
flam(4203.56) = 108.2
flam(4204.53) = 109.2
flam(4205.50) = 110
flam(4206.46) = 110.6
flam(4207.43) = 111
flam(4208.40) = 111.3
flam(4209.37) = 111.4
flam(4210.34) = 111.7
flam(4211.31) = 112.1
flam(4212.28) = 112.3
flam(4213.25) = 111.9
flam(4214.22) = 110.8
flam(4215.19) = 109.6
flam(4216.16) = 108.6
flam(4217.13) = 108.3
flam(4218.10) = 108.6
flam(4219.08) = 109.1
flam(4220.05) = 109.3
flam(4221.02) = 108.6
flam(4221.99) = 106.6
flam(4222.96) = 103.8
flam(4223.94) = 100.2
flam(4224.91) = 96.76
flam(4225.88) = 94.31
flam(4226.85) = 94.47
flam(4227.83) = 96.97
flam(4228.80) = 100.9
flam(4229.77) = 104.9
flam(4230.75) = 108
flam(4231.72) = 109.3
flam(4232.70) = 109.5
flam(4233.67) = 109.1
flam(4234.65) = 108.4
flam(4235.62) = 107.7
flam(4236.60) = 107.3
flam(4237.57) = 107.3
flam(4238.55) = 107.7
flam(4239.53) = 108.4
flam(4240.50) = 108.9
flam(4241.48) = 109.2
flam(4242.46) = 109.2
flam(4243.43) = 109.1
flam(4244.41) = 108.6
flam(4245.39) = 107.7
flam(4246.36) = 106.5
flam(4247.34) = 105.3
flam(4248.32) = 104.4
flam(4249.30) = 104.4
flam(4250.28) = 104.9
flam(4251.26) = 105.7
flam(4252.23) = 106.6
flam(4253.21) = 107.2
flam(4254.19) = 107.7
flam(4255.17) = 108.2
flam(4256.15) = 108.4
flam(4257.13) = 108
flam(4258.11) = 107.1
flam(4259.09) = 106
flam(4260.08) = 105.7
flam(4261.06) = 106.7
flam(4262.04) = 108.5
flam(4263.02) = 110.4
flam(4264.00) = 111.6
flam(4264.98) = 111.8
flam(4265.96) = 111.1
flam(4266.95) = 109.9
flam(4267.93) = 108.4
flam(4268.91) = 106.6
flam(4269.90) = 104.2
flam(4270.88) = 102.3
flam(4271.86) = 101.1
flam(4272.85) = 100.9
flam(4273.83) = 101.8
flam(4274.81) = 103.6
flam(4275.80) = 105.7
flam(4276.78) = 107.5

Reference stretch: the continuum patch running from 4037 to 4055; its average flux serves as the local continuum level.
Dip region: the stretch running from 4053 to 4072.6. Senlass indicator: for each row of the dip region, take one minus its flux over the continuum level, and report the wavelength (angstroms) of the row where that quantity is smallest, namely 4053.38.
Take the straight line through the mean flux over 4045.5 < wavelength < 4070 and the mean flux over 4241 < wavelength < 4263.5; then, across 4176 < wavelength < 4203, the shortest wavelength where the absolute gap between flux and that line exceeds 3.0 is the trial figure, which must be 4178.47 angstroms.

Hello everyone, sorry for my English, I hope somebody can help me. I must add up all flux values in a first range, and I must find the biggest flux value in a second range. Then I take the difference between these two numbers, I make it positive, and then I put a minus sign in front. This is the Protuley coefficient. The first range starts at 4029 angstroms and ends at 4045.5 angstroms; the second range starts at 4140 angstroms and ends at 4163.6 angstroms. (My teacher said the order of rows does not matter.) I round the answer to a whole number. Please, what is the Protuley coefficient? -1843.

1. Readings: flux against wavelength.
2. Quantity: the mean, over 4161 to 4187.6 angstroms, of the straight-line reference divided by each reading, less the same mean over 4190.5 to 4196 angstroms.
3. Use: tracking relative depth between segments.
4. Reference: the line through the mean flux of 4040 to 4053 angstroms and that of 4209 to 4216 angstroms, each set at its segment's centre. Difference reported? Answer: 0.02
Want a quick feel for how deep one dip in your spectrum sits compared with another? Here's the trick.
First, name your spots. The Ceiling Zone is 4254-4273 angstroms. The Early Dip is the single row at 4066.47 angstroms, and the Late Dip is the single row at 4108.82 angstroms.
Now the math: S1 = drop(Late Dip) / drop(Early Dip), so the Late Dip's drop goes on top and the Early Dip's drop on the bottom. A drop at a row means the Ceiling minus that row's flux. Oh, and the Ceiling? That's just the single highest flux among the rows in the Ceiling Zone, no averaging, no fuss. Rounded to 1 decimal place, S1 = 1.1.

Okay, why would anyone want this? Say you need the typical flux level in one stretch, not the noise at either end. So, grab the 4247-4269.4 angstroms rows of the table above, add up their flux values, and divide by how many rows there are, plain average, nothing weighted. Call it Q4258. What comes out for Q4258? 108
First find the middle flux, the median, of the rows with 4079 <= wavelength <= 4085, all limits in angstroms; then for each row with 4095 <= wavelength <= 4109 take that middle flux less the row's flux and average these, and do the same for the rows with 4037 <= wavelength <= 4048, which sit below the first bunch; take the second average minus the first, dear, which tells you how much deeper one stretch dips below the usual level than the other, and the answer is -13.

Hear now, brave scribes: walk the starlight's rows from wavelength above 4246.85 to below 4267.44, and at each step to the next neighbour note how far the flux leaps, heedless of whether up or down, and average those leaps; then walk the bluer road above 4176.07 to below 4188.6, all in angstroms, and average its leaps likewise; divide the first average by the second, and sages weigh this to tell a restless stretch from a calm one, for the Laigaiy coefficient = 1.5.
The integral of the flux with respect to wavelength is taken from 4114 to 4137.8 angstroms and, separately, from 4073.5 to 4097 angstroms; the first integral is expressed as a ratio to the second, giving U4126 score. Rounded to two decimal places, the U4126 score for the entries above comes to 1.03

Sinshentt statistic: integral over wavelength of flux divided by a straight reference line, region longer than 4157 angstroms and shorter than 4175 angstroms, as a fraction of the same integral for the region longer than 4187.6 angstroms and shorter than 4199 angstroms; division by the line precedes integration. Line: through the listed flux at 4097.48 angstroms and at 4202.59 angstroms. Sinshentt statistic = 1.6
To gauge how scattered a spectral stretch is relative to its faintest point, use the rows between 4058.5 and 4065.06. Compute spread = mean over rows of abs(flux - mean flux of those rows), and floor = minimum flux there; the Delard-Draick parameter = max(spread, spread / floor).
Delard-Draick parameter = 0.88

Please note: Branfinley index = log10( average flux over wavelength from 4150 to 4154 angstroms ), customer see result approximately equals 2.055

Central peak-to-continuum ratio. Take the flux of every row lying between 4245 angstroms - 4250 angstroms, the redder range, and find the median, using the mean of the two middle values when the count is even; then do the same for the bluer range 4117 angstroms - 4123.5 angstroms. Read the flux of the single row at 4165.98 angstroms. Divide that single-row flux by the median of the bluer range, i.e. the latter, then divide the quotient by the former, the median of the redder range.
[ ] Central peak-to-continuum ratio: 0.0095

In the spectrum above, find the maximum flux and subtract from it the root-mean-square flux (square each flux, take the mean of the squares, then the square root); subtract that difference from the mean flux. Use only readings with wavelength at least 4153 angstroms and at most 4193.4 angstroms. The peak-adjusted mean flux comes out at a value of 107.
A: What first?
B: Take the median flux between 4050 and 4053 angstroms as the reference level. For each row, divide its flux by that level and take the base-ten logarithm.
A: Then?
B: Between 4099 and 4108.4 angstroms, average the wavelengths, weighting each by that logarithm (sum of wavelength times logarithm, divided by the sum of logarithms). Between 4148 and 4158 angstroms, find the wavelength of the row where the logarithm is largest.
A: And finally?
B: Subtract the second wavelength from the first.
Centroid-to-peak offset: -47.9 angstroms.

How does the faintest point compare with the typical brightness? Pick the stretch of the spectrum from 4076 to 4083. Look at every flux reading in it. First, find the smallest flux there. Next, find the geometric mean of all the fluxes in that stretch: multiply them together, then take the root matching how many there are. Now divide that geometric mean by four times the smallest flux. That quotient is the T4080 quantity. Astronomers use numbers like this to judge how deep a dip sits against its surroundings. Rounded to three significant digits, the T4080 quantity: 0.253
